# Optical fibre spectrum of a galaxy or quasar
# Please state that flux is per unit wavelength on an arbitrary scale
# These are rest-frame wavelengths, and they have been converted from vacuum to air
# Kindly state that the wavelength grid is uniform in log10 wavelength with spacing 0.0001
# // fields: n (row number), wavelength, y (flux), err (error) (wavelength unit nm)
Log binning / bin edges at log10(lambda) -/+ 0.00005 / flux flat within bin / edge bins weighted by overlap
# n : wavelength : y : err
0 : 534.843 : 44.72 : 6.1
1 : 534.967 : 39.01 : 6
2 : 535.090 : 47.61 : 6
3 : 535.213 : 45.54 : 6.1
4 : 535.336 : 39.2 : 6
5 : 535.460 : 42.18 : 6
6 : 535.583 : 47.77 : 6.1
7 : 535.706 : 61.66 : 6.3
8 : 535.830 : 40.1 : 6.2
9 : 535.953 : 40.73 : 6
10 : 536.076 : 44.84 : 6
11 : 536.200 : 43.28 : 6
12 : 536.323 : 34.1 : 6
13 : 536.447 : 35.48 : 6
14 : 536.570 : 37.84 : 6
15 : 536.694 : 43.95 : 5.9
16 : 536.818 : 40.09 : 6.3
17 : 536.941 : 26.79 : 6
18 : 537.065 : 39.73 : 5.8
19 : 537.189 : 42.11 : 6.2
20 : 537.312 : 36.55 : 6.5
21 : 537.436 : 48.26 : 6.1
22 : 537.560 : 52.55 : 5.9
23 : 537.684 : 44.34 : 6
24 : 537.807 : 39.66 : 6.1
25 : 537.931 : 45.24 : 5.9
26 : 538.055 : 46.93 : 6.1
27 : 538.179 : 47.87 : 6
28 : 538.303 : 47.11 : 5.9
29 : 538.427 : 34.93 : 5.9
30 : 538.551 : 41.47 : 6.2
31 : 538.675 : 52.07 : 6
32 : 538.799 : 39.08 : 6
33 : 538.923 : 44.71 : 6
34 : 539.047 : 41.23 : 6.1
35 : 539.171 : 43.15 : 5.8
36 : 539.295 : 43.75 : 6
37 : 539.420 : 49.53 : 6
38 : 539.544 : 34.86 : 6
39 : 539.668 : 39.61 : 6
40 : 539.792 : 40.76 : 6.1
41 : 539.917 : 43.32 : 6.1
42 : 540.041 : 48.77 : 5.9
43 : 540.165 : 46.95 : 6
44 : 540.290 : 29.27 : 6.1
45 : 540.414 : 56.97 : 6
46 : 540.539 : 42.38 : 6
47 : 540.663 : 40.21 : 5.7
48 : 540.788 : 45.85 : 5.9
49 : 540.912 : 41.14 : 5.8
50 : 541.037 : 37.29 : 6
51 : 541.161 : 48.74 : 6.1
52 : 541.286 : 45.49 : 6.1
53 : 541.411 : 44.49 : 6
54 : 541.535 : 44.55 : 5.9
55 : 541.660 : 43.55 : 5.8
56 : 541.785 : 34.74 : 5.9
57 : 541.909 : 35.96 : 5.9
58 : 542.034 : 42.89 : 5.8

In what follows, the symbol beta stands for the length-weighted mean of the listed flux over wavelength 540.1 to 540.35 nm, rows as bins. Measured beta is 38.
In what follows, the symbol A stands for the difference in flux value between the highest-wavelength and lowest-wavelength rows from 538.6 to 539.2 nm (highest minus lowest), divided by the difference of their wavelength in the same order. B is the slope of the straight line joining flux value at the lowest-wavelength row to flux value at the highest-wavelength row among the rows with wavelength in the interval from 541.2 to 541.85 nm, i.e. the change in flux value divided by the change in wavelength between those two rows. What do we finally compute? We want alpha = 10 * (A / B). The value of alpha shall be 8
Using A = -18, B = -22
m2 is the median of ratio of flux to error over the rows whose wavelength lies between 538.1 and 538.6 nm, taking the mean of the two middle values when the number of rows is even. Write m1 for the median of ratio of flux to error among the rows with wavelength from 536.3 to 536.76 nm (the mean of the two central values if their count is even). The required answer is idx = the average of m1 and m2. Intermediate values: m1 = 6.1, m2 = 7.33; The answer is 6.72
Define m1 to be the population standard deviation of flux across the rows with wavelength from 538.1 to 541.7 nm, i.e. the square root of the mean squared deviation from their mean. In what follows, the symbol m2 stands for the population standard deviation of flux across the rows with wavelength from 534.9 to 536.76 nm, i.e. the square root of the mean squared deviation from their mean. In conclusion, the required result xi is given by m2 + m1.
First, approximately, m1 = 5.5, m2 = 6.4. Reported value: 11.8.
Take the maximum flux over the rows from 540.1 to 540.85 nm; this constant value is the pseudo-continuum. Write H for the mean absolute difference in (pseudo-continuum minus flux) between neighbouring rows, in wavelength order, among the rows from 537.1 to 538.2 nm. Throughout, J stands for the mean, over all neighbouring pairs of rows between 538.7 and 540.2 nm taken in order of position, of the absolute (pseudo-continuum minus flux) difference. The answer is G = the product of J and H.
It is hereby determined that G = 23.2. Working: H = 5.3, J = 4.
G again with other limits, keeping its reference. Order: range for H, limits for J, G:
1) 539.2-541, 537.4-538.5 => 40.1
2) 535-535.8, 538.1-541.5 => 43.4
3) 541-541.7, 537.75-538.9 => 21.5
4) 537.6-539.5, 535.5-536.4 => 44.5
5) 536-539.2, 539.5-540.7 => 51.9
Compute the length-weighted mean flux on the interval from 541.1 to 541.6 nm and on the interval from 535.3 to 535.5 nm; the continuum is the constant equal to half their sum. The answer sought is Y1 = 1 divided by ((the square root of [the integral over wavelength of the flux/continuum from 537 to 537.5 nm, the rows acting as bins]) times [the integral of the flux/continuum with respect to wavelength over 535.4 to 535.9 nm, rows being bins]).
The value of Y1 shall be 2.60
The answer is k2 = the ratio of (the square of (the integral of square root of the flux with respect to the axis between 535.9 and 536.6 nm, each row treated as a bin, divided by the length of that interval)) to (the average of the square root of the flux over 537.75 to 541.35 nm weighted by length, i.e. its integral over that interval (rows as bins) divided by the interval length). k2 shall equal 6.0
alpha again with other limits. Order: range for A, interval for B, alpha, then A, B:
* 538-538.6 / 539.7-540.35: 5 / -11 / -23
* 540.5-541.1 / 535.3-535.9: -56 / -10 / 2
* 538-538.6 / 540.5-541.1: 11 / -11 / -10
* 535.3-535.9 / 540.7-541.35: -25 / 2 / -1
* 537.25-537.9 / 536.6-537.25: -17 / 6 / -4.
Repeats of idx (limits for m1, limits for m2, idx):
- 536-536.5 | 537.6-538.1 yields 7.05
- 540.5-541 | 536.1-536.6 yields 6.59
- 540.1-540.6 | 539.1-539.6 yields 7.40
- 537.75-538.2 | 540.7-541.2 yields 7.56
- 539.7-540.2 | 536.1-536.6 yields 6.79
